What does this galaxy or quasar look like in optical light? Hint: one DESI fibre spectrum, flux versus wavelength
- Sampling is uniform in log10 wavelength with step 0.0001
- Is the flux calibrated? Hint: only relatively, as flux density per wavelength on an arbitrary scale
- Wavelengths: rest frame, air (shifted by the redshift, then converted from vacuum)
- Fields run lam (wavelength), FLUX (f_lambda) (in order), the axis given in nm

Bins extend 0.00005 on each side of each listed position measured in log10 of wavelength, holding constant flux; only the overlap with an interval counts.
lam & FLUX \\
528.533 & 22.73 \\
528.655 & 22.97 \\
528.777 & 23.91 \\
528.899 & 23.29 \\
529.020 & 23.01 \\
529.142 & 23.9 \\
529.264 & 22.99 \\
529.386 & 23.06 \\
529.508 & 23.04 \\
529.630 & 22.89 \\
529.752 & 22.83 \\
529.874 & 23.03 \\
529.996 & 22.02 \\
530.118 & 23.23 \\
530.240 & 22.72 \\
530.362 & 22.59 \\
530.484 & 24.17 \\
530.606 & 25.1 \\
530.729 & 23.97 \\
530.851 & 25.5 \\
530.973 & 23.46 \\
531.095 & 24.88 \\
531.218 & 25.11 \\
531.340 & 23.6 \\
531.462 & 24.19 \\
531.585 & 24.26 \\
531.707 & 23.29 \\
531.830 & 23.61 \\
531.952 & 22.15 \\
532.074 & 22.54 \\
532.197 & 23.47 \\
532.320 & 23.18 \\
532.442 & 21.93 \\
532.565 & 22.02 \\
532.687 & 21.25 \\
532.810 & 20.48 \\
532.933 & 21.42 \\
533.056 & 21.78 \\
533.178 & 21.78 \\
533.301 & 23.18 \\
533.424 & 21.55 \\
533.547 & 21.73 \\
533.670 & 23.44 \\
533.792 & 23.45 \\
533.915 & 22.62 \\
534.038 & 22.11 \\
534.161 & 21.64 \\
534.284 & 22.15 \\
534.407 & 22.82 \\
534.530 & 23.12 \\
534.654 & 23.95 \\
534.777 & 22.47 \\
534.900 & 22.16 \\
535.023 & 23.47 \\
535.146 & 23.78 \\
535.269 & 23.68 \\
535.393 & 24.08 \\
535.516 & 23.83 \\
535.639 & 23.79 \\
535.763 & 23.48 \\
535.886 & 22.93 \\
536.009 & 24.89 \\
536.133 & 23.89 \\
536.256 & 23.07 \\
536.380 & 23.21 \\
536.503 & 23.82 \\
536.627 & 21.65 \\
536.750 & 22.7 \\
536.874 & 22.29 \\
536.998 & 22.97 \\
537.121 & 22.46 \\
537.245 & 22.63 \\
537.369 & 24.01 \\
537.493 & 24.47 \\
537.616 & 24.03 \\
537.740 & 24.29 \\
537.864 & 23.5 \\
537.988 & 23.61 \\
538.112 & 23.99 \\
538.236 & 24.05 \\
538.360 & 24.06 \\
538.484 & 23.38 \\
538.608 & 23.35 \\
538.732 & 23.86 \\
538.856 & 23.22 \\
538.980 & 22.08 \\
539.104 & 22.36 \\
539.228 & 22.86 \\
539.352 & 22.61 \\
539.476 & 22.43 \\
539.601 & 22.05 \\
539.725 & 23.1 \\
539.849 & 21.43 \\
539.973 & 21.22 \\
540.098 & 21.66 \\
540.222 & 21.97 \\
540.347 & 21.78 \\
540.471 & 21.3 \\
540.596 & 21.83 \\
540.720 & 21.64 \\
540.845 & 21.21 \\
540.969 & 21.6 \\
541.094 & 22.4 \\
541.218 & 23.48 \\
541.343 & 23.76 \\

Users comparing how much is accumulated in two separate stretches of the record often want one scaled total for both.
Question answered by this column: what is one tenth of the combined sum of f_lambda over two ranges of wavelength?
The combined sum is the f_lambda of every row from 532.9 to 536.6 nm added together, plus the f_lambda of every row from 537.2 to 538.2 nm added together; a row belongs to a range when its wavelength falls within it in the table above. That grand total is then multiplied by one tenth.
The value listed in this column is 88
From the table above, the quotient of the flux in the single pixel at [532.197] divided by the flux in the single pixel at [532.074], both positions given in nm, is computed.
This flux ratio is 1.04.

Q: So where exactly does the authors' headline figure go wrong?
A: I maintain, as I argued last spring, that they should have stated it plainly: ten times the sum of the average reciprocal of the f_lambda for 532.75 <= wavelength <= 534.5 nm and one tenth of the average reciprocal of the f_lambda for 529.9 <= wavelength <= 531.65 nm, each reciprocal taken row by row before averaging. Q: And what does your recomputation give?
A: 0.494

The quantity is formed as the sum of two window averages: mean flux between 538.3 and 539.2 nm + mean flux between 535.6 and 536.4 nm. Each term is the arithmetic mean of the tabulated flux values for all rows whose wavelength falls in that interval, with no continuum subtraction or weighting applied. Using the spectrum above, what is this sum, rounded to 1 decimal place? 46.8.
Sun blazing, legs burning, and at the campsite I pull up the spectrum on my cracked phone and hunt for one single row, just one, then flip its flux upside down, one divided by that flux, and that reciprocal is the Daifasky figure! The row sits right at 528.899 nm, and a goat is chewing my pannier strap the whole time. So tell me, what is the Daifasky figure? 0.043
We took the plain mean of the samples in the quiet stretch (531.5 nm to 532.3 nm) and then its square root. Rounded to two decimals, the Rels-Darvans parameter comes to 4.82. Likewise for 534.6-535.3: 4.82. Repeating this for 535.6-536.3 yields 4.87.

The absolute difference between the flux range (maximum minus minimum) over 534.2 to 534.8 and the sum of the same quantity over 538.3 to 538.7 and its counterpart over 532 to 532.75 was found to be 1.1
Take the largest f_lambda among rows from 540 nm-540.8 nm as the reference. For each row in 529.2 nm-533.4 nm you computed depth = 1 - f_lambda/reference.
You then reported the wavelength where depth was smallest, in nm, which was 530.851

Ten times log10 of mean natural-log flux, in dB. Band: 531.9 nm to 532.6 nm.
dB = 4.94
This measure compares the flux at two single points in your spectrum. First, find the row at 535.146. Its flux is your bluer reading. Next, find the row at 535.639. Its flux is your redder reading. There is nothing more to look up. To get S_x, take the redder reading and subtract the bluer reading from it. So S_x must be 0.0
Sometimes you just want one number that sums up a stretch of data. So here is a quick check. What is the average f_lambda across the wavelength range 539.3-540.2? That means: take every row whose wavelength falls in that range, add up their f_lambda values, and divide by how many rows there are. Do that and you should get 22.1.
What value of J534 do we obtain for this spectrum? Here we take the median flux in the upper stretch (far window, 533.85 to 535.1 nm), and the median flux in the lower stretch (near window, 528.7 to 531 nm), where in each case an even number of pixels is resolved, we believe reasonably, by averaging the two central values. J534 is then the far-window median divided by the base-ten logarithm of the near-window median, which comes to 16.5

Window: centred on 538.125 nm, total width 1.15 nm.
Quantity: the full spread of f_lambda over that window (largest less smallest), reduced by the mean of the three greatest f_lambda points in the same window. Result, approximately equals -23.2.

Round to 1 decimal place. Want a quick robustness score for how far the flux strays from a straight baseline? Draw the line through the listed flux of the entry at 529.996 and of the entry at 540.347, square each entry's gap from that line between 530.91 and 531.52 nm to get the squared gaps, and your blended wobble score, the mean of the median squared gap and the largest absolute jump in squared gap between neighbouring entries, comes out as 6.0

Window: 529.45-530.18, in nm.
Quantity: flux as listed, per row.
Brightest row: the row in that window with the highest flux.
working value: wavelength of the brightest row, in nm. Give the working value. 530.118 nm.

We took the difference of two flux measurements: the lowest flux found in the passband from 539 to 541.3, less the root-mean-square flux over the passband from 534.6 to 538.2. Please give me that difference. -2.2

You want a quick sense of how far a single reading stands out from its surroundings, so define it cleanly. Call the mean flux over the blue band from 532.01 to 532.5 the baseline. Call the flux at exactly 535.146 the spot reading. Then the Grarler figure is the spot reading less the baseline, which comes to 1.0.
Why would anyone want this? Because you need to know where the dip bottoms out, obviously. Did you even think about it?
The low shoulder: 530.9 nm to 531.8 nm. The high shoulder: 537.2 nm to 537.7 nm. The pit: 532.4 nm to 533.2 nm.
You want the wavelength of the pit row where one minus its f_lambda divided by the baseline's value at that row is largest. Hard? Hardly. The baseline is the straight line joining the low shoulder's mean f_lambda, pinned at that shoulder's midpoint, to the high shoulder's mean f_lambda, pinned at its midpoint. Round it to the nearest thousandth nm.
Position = 532.810 nm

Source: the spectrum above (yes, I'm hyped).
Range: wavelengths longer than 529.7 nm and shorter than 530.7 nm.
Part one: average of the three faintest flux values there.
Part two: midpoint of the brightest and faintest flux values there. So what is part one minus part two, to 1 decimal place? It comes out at -1.1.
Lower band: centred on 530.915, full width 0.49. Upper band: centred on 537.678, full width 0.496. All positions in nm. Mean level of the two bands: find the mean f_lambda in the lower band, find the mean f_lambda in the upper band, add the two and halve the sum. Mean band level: 24.3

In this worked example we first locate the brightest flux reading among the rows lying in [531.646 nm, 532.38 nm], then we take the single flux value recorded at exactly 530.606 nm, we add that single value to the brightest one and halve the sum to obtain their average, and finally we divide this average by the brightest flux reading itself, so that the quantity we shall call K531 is 1.03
